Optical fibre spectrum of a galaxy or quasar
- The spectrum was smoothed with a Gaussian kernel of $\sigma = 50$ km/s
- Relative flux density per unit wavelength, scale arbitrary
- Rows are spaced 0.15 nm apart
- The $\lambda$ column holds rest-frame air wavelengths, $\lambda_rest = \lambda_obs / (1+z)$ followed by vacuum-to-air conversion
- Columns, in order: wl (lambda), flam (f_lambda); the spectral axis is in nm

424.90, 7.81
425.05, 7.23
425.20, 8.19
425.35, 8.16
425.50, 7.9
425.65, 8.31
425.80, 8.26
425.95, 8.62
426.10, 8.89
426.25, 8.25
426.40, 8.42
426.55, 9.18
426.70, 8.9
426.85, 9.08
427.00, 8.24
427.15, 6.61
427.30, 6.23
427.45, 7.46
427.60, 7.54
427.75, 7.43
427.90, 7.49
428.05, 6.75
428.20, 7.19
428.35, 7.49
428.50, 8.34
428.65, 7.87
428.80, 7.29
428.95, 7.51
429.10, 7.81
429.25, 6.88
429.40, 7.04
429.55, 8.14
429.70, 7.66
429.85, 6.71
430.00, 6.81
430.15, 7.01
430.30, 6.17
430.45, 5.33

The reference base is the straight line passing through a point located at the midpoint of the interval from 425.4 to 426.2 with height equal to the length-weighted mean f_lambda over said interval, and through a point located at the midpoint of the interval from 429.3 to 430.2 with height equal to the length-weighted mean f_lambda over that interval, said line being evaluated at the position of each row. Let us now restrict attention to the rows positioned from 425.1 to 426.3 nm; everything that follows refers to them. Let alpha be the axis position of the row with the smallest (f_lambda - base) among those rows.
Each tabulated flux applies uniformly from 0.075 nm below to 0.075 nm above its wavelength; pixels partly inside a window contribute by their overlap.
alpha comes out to 425.50 nm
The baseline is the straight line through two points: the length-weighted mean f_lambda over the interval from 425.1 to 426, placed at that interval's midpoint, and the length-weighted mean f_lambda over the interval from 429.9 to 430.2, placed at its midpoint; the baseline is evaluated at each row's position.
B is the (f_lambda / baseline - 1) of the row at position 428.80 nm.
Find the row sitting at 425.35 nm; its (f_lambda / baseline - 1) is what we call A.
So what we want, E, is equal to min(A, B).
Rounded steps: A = -0.01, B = 0.01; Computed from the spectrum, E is -0.01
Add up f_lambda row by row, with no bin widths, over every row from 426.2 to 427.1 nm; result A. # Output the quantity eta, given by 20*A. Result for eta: 1041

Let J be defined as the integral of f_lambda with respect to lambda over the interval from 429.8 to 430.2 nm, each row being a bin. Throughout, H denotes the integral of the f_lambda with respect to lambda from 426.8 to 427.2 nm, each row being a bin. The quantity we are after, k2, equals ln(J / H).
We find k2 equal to -0.2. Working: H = 3.20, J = 2.7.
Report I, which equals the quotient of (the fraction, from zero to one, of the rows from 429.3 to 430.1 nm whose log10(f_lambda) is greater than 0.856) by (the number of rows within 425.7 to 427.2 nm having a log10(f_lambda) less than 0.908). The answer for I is 0.40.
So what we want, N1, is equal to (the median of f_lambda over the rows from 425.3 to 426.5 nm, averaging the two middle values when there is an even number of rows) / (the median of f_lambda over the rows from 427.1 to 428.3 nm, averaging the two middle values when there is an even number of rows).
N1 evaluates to 1.1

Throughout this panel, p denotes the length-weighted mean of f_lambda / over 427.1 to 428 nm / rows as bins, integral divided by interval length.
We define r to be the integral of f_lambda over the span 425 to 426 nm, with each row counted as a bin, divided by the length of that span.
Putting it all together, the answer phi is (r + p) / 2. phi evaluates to 7.6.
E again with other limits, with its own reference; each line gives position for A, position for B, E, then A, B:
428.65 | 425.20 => -0.01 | 0.08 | -0.01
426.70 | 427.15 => -0.15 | 0.13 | -0.15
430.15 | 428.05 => -0.10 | 0.02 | -0.10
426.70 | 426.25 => 0.03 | 0.13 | 0.03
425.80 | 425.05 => -0.13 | 0.02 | -0.13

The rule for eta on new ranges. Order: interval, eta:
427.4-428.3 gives 877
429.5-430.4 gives 850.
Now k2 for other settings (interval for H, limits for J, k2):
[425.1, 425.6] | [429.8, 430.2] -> -0.4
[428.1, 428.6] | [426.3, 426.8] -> 0.1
